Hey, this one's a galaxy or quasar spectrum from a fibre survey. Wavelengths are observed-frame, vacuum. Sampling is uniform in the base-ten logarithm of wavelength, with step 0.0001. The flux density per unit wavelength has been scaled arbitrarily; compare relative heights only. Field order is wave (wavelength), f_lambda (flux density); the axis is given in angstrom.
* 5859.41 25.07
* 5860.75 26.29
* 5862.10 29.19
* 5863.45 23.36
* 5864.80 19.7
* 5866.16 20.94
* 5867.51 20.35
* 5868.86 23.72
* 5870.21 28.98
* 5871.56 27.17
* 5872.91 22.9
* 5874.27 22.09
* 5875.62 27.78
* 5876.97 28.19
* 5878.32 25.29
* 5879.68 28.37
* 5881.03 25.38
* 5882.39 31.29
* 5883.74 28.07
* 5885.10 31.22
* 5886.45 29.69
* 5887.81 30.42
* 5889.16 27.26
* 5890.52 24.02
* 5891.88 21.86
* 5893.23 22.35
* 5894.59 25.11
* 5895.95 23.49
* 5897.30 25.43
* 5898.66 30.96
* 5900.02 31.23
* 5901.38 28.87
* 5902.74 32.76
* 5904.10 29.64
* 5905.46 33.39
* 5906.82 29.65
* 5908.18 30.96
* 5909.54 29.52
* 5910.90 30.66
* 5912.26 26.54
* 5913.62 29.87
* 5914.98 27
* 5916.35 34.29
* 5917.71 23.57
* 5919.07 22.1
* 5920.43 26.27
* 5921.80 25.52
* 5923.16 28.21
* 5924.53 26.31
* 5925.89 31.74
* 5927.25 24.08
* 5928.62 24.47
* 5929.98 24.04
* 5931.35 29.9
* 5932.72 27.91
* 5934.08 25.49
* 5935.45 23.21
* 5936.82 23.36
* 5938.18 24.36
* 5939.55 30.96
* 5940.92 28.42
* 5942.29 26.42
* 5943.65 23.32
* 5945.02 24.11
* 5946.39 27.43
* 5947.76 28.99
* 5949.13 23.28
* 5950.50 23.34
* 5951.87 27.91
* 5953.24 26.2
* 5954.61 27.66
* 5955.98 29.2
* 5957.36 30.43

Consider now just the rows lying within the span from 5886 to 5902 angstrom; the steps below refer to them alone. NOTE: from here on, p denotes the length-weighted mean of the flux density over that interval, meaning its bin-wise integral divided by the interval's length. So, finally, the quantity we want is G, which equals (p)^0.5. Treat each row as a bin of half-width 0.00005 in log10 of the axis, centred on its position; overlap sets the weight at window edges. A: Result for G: 5.16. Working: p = 26.7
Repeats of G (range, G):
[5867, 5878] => 5.02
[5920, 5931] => 5.14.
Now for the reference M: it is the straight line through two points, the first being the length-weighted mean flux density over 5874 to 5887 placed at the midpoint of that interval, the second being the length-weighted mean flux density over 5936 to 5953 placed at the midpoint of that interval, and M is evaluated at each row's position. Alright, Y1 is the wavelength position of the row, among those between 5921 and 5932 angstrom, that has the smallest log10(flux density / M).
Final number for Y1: 5927.25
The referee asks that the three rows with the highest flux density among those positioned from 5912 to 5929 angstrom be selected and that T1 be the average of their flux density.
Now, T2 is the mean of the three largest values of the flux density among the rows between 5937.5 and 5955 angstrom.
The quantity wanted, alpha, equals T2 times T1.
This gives 942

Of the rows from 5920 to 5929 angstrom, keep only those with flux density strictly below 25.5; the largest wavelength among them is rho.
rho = 5928.62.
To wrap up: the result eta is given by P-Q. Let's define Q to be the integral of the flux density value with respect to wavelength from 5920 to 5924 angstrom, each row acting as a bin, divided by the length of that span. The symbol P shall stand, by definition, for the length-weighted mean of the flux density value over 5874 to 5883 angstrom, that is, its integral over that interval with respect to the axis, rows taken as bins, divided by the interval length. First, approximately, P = 27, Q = 26.6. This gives 0.5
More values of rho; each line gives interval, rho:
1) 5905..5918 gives 5917.71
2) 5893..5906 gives 5897.30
